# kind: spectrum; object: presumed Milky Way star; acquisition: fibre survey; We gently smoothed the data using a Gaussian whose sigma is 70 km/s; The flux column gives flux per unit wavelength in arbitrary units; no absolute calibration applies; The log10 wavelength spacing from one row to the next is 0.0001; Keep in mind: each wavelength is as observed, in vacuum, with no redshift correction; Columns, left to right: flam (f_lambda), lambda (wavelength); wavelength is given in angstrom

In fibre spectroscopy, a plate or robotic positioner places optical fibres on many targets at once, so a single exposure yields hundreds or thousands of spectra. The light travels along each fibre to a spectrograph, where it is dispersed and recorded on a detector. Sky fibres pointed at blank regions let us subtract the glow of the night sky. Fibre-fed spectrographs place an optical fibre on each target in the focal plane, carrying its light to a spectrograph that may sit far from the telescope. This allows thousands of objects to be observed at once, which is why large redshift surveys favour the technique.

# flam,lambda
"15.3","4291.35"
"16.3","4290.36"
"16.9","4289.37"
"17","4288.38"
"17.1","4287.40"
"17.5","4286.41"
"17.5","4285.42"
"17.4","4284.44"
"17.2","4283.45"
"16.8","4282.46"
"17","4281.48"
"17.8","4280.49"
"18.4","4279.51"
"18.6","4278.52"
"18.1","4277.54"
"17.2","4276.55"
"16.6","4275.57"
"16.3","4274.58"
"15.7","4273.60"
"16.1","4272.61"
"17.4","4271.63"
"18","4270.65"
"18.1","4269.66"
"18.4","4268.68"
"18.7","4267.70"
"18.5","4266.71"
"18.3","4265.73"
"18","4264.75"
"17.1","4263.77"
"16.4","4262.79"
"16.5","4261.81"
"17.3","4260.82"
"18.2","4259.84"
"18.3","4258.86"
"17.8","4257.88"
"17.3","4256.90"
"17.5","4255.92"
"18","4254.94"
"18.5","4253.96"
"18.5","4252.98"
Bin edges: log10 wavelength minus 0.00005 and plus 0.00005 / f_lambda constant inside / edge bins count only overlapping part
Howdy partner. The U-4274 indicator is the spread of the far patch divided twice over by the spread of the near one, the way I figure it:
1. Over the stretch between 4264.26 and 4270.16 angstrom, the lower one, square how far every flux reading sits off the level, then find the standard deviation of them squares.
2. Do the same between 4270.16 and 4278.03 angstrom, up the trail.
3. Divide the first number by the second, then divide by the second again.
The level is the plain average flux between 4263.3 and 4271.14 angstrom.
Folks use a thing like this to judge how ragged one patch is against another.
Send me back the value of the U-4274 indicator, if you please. 0.0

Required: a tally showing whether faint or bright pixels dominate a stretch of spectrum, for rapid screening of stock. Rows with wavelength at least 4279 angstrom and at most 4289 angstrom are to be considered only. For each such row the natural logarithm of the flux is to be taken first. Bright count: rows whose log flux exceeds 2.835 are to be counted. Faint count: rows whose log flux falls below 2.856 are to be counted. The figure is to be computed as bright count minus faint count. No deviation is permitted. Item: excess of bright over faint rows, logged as 2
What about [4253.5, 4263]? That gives 4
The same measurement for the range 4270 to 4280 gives 1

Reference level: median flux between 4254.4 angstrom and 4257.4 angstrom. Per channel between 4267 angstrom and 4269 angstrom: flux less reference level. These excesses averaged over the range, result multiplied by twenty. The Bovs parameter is 21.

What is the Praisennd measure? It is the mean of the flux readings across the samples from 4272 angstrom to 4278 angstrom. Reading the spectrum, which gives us 16.7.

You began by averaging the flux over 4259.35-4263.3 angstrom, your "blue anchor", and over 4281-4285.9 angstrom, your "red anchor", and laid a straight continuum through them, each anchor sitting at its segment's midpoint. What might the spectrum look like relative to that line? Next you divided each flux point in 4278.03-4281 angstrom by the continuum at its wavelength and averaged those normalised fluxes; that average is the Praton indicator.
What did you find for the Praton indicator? 1.06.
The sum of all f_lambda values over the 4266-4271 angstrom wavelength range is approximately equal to 91.7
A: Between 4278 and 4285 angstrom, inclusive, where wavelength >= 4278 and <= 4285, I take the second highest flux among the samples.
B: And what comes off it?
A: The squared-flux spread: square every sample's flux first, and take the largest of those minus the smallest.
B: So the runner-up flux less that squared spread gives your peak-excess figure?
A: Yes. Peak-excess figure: -45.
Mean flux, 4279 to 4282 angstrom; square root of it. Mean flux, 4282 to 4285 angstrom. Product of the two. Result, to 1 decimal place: 72.2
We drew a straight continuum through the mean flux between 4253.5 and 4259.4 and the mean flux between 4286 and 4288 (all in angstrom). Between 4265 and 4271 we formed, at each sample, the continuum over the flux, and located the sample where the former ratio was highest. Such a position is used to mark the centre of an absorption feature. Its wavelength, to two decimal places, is 4270.65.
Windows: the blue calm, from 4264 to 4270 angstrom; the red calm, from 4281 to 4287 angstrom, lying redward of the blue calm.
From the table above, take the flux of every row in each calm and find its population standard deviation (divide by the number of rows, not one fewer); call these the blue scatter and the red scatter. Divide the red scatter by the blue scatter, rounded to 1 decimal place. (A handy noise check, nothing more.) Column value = 1.1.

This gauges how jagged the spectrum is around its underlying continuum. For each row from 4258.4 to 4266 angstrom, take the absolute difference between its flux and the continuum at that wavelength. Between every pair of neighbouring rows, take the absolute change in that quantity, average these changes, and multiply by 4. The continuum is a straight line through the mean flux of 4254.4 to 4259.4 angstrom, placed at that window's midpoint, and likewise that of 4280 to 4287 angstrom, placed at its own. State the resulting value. 1.3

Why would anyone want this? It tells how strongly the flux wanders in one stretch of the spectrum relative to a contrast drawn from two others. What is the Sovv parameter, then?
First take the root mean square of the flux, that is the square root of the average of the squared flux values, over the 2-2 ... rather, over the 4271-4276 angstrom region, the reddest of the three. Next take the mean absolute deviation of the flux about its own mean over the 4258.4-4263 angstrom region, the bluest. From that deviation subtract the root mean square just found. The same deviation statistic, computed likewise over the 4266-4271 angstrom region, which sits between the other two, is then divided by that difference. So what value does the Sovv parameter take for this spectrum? -0.015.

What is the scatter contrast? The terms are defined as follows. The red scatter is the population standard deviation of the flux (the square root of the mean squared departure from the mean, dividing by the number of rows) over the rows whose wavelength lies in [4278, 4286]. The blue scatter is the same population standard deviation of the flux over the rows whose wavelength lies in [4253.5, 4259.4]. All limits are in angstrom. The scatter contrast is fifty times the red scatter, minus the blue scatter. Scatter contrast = 30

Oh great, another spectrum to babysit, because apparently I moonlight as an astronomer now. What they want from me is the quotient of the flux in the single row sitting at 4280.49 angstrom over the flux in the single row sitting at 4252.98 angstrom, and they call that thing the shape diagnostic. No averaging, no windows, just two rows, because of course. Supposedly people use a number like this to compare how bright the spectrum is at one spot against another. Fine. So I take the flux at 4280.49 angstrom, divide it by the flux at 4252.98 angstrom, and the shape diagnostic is 0.96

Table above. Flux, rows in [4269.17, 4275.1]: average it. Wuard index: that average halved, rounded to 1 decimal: 8.5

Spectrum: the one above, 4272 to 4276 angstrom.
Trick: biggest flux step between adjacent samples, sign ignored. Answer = 0.60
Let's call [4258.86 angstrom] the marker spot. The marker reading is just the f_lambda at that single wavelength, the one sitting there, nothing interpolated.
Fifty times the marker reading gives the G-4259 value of 915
